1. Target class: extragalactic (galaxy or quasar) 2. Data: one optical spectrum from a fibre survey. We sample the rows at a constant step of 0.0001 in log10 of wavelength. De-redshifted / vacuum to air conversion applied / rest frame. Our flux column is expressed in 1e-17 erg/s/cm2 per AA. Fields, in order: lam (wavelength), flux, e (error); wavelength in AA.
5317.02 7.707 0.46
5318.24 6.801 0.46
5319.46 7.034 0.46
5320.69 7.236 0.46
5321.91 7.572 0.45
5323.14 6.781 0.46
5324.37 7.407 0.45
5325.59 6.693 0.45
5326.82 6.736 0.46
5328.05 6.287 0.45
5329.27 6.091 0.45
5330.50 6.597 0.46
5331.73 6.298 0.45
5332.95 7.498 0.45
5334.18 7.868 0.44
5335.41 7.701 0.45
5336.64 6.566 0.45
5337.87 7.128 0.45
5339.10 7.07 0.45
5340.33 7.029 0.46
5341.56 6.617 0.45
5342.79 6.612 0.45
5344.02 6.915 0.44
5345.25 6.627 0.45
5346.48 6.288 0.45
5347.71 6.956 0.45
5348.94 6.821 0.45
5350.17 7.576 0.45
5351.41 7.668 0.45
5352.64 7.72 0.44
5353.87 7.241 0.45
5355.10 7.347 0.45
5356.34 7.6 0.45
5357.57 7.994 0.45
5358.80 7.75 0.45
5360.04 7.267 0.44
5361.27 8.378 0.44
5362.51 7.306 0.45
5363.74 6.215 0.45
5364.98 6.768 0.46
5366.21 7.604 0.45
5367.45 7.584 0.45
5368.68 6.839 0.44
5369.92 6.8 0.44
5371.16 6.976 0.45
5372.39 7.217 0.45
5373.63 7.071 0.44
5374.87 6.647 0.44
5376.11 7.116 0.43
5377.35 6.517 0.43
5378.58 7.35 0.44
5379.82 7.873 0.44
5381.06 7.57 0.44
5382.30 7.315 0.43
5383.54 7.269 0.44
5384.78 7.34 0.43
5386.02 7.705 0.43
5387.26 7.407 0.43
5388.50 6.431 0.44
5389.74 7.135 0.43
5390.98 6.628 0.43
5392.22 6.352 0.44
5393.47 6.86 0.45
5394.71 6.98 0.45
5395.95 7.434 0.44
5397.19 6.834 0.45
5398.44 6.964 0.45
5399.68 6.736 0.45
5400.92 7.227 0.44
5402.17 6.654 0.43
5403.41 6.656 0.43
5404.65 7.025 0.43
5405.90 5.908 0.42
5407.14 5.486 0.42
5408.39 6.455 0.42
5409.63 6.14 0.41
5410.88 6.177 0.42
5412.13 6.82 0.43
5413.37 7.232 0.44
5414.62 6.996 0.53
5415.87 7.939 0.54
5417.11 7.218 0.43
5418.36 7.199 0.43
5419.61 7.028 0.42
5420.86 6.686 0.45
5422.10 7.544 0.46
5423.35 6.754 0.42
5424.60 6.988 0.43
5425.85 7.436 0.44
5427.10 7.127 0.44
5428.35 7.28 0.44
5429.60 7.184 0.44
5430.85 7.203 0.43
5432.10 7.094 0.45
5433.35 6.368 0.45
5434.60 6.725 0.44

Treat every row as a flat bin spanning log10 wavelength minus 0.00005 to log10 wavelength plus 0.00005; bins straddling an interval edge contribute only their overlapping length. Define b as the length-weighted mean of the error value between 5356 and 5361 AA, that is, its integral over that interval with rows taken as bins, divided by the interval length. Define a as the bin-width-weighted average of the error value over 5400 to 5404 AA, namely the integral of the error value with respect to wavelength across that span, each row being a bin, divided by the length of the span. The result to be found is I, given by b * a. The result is 0.194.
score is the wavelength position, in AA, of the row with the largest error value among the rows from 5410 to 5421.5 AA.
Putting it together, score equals 5415.87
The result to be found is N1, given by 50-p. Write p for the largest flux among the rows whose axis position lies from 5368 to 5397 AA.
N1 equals 42.1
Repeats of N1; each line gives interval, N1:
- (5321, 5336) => 42.1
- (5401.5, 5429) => 42.1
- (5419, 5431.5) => 42.5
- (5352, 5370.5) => 41.6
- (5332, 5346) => 42.1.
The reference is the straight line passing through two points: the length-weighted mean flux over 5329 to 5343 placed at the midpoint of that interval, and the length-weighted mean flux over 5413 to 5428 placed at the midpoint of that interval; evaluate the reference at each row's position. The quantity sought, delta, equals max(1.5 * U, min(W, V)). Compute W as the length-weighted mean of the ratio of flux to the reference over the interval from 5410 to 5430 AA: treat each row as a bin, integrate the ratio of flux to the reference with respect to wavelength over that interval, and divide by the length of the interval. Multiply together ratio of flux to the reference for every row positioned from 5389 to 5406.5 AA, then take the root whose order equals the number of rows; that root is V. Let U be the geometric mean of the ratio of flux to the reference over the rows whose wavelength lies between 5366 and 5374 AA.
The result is 1.52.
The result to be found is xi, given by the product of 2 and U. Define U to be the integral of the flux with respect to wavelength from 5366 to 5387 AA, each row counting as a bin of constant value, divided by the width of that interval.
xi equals 14.4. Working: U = 7.22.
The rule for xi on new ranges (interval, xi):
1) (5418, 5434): 14.1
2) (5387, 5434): 13.8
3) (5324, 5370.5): 14.2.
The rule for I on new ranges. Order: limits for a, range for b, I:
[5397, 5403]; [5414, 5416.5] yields 0.237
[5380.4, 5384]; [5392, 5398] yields 0.195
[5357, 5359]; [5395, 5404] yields 0.199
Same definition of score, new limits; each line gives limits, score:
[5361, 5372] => 5364.98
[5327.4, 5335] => 5330.50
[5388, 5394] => 5393.47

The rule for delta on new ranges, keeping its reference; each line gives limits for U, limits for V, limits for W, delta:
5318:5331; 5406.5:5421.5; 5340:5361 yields 1.48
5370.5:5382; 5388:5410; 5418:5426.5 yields 1.52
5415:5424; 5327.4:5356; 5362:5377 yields 1.50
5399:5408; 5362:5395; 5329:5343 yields 1.37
